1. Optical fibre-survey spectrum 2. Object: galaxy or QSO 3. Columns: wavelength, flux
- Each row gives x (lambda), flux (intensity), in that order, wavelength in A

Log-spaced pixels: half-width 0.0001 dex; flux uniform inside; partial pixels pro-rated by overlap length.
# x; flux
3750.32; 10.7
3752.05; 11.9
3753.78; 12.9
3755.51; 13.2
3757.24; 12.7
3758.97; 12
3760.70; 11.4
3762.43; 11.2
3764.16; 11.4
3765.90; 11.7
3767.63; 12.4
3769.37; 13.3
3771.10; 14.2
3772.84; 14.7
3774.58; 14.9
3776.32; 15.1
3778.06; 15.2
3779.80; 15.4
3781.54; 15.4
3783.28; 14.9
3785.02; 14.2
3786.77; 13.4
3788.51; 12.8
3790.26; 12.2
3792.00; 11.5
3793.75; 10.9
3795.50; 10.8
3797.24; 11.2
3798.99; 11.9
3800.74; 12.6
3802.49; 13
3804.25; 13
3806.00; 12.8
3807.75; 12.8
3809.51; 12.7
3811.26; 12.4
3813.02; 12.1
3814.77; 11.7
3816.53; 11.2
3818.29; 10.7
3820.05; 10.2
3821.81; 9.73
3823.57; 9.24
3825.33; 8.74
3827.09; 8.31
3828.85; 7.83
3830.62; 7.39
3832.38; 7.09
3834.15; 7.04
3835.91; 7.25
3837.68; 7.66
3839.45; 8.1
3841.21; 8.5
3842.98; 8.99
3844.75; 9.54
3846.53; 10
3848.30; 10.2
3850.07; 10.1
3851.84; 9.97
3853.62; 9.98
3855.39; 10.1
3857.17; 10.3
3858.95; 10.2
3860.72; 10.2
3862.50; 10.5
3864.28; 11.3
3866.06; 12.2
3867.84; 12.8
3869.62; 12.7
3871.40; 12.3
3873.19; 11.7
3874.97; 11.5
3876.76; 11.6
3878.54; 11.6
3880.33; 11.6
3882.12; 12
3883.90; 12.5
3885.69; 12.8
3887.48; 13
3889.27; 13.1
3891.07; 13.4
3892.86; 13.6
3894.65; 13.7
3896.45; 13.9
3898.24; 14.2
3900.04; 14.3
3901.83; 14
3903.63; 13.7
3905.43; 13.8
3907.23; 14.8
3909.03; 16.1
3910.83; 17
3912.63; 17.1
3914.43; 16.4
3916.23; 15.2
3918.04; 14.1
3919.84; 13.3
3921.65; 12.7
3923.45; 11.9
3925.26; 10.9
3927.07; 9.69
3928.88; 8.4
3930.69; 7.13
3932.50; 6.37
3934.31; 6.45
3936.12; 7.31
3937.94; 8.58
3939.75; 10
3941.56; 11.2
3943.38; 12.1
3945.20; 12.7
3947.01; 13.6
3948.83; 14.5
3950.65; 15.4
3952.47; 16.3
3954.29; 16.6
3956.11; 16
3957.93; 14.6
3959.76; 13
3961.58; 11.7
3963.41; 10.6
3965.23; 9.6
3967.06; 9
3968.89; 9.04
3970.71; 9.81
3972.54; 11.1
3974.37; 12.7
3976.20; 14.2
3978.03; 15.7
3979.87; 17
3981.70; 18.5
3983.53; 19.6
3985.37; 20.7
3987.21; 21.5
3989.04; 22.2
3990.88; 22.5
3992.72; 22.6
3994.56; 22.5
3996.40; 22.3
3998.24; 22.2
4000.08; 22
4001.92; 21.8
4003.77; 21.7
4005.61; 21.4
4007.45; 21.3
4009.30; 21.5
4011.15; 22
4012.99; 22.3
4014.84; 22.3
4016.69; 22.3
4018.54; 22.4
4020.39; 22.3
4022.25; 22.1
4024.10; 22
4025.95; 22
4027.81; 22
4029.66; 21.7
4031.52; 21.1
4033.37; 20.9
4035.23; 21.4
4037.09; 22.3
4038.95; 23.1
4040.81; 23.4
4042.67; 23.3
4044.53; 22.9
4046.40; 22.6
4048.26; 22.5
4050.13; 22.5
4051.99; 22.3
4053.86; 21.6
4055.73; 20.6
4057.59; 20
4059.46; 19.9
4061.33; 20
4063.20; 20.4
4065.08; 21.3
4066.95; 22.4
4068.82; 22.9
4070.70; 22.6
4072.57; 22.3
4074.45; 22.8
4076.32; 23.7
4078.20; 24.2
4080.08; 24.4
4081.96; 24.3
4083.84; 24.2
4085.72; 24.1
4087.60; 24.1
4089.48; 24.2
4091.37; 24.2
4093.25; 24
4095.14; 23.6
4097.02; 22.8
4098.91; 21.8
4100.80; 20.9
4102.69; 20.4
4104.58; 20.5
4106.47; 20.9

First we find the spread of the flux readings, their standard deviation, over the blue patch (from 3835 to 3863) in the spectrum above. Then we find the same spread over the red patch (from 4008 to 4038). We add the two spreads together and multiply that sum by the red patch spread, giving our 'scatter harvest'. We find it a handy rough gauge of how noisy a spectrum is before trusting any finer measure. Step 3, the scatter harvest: 0.7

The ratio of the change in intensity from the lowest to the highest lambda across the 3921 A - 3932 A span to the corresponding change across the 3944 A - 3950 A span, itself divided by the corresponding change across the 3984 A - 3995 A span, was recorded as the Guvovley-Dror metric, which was -1.7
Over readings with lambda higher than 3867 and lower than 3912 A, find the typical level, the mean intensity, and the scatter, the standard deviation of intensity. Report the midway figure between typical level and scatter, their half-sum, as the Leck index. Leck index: 7.3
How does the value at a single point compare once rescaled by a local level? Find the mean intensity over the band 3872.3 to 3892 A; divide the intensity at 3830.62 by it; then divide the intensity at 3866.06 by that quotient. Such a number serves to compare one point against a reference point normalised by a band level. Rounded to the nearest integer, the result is 20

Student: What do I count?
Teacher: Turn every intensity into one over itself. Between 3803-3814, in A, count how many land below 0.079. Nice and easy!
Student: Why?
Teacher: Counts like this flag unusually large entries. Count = 4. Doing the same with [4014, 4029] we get 8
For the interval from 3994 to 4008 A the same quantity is 8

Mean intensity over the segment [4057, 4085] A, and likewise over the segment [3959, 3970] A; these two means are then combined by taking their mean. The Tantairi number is 16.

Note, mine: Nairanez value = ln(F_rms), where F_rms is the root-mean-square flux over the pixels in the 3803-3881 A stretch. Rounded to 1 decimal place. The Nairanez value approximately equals 2.4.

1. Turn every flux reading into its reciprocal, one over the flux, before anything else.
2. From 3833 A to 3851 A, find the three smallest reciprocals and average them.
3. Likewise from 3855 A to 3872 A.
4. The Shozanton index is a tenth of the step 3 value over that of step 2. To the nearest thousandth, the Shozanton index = 0.080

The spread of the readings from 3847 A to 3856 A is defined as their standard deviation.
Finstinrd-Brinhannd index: 0.1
